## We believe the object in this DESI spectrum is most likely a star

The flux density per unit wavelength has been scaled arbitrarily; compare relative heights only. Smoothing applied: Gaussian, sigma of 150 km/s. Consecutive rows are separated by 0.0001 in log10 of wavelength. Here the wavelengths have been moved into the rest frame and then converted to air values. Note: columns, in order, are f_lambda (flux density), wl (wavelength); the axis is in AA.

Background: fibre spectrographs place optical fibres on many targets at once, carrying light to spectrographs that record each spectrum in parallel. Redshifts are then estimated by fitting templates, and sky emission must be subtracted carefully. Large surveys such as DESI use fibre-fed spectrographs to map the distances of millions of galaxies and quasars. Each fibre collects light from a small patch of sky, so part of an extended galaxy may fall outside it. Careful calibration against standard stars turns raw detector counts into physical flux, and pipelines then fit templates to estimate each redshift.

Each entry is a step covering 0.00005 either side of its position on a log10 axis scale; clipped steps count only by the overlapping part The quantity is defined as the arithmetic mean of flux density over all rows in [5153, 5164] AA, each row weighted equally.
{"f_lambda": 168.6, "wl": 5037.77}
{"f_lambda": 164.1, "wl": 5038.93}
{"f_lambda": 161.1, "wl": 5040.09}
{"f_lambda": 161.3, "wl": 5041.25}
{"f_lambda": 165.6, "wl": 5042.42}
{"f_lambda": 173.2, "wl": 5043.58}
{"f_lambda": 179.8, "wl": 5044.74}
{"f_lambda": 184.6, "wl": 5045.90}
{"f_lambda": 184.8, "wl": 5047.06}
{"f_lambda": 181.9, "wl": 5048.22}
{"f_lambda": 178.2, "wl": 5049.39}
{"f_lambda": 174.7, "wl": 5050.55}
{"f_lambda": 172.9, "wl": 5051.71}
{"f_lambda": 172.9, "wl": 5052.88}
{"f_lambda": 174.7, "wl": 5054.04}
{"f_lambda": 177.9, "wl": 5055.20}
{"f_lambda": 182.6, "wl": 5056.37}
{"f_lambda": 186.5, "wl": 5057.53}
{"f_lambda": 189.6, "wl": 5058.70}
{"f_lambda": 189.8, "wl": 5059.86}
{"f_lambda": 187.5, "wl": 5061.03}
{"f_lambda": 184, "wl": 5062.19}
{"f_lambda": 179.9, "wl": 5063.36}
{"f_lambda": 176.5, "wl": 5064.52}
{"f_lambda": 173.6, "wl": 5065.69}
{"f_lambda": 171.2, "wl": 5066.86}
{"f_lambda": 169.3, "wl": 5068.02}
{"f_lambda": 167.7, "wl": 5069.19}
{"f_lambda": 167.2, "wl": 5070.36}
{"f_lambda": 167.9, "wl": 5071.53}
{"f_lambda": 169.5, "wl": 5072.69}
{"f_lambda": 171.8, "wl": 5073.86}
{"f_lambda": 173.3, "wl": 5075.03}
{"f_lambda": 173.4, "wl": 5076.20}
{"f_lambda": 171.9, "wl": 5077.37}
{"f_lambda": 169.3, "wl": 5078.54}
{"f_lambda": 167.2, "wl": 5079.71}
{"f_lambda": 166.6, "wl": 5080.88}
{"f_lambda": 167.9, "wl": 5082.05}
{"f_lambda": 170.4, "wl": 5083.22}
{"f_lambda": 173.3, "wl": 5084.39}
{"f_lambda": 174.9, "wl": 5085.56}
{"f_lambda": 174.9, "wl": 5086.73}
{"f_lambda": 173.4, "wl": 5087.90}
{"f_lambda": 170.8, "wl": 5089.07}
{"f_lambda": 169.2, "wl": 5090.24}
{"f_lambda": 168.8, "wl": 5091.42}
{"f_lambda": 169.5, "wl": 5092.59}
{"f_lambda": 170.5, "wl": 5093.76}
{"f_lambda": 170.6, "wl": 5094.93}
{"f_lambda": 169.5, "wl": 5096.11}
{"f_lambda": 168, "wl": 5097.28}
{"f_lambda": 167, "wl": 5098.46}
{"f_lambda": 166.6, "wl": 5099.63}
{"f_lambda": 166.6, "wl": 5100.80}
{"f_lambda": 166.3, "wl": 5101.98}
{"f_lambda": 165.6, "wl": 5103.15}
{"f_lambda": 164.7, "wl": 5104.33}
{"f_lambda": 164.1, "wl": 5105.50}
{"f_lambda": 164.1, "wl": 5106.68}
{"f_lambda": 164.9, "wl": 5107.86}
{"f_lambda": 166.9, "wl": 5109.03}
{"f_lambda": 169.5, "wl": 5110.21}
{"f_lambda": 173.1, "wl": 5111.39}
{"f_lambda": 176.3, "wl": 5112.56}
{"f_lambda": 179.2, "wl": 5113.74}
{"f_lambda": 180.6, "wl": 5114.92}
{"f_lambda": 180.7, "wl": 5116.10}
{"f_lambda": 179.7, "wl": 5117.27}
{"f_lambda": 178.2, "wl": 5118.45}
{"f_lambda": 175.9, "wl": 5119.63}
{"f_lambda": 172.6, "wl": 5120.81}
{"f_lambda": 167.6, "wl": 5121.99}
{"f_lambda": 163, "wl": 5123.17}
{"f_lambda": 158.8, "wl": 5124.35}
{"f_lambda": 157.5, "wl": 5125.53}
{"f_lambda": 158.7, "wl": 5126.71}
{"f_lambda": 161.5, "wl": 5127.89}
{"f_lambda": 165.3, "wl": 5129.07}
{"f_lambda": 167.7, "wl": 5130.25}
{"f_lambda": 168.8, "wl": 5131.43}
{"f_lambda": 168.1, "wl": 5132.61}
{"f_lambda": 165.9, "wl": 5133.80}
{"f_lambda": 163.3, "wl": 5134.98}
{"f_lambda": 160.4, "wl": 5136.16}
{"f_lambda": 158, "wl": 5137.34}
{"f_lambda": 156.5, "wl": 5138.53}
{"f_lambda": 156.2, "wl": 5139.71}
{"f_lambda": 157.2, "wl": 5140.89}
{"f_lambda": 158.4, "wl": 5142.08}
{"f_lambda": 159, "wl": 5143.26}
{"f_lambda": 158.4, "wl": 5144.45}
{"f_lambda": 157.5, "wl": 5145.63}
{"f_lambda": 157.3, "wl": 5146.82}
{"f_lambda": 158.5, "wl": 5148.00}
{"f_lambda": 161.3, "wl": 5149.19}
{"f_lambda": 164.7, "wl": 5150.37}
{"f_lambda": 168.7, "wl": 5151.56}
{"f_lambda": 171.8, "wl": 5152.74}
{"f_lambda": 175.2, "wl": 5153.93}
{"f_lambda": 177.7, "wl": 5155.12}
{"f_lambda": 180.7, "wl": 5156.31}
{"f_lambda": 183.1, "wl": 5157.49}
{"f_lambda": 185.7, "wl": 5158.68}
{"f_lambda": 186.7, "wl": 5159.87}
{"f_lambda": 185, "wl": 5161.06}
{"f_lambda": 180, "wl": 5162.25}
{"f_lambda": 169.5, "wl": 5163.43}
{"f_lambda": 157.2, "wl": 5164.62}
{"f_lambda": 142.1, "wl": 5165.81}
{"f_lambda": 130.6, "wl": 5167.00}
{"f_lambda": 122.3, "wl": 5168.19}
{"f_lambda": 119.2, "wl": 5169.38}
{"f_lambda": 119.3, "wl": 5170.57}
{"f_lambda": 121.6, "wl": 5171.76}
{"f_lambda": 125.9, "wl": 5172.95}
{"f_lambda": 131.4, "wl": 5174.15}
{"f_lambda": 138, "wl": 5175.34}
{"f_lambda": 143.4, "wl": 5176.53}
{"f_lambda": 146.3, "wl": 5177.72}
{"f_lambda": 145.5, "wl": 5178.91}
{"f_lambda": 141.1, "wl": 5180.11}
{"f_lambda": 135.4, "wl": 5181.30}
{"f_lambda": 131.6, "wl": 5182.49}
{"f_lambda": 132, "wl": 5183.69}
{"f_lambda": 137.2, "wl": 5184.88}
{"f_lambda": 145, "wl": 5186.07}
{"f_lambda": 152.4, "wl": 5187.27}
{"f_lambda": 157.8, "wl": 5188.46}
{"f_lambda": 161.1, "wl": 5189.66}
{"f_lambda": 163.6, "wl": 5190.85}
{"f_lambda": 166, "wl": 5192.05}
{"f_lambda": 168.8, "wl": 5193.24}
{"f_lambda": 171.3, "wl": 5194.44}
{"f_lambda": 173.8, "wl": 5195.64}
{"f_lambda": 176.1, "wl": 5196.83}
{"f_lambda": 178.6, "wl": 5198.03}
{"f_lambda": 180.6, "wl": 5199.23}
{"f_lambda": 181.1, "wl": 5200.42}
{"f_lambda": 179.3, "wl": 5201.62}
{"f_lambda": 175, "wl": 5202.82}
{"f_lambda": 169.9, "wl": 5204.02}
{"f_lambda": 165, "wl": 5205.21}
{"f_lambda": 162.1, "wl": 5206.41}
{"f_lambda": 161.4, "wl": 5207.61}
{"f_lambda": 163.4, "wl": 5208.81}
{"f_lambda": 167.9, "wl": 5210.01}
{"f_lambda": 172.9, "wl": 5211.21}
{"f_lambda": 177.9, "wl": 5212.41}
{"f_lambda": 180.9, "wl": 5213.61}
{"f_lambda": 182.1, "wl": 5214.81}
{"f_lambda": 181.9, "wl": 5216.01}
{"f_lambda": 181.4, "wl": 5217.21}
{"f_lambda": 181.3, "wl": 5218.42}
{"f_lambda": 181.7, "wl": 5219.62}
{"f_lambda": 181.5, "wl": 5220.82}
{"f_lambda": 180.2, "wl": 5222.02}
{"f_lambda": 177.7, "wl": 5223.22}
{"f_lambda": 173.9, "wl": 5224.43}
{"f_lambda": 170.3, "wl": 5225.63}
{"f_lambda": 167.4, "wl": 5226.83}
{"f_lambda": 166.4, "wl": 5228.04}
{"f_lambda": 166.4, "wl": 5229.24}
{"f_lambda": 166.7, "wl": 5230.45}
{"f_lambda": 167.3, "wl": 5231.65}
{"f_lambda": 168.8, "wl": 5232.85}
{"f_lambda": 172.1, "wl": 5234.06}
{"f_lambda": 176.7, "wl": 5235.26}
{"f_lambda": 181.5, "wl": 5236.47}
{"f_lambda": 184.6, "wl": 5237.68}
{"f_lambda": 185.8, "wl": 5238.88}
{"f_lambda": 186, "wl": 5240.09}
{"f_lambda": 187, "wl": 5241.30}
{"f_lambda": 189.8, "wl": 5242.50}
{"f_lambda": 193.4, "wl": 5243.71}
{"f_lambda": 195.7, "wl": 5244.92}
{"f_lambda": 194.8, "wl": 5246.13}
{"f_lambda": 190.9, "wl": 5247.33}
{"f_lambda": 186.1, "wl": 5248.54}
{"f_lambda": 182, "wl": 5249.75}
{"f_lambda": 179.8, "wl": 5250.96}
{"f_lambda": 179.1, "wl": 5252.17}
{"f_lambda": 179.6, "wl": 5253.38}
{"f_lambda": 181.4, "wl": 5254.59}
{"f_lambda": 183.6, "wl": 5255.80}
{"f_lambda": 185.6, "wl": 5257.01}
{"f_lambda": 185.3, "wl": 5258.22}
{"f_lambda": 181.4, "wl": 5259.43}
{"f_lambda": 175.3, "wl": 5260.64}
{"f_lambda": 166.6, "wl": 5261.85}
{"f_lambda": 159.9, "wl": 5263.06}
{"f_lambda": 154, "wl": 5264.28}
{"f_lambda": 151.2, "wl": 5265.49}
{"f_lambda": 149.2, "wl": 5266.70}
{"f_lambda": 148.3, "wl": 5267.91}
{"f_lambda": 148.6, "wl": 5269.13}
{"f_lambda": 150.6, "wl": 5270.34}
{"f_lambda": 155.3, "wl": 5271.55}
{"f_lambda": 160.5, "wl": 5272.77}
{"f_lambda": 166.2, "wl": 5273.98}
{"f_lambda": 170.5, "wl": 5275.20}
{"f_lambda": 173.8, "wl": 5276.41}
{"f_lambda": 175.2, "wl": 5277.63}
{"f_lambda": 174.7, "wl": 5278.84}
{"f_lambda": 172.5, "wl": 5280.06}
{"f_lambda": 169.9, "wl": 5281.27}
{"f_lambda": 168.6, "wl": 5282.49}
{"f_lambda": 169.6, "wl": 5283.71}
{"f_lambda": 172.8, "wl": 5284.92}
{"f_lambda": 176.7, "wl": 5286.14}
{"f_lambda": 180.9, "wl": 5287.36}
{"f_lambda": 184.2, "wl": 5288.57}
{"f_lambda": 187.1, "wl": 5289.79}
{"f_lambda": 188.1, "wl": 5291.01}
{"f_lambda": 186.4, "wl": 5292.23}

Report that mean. 180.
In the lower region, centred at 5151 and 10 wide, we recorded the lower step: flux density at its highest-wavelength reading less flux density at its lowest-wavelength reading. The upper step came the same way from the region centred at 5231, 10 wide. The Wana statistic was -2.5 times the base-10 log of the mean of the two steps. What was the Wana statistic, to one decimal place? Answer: -2.9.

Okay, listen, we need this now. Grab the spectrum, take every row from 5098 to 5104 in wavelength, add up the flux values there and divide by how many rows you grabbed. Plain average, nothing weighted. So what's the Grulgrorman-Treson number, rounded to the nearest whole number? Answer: 166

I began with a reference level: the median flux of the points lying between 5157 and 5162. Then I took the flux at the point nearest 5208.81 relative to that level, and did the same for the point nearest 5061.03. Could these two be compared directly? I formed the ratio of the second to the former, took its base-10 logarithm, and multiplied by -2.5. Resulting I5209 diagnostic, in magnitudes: -0.15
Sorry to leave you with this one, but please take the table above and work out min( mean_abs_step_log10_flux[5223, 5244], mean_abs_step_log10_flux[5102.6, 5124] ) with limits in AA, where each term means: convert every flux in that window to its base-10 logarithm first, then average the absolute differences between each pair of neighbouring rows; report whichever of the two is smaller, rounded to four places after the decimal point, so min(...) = 0.0053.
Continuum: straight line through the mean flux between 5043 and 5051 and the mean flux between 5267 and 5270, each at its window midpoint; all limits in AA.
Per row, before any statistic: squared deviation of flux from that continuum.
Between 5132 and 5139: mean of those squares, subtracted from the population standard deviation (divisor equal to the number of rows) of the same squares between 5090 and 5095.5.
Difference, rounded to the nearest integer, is -35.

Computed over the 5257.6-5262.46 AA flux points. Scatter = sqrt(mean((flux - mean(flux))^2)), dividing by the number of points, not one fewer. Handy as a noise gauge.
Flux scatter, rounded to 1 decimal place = 7.1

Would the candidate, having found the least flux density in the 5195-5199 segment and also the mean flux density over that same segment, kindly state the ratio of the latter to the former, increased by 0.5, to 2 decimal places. 1.51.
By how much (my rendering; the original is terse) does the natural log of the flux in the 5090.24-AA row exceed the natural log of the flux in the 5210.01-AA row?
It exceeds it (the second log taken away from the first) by 0.01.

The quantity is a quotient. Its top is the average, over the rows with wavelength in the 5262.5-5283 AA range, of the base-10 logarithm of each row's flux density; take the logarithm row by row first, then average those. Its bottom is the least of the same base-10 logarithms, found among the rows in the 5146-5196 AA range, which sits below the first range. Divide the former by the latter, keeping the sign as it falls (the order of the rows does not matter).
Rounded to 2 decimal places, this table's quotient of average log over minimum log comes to 1.06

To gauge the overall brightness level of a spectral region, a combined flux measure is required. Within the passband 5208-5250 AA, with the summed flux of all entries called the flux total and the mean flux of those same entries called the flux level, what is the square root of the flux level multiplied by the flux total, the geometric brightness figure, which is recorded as 1059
